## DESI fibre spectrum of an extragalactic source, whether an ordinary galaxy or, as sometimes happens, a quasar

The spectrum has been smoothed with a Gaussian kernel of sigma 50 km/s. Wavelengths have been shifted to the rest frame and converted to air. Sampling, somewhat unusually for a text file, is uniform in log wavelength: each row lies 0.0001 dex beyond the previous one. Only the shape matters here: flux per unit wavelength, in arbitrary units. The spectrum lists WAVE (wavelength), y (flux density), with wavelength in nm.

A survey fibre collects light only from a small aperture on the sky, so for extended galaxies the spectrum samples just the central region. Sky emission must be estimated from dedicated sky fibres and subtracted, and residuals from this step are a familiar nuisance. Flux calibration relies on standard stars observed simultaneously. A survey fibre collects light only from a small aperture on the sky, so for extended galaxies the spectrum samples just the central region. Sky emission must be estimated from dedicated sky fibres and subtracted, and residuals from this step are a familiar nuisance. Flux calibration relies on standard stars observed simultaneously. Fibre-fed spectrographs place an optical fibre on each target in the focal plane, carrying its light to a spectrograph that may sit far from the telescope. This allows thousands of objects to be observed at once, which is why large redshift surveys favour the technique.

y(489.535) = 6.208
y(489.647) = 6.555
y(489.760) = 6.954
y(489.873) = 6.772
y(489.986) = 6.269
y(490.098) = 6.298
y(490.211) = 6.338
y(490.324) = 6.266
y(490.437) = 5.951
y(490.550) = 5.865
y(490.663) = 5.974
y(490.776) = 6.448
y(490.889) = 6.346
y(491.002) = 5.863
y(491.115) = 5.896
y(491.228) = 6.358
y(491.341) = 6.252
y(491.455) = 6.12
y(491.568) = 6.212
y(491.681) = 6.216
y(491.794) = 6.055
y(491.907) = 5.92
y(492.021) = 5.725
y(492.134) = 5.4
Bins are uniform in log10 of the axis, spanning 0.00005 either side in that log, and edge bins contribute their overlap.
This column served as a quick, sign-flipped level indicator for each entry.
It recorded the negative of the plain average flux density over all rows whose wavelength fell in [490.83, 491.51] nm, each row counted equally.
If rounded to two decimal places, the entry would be -6.14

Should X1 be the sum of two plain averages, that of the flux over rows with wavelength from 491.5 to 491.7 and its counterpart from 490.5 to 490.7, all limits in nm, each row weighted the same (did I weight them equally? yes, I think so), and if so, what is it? 12.1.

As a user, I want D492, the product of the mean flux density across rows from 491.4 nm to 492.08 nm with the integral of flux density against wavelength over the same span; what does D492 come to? 24.8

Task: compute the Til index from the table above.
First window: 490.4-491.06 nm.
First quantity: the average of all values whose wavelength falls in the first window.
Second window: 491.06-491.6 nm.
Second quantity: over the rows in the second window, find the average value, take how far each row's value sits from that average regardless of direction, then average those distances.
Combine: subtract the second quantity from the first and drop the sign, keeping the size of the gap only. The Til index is 5.95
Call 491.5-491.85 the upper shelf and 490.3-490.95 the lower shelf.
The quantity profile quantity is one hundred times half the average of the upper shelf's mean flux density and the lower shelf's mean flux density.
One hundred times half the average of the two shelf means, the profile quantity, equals 308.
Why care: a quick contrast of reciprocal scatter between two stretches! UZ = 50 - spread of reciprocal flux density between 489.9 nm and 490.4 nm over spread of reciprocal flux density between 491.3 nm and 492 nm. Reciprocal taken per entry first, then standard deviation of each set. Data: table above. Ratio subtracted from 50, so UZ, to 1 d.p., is 49.8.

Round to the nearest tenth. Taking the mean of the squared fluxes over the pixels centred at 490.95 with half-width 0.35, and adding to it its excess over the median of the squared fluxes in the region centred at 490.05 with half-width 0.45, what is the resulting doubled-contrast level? 35.8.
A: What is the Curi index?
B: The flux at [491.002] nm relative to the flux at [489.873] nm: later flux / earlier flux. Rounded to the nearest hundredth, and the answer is 0.87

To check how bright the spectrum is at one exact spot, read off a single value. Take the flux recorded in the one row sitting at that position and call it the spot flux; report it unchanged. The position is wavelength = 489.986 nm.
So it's 6.269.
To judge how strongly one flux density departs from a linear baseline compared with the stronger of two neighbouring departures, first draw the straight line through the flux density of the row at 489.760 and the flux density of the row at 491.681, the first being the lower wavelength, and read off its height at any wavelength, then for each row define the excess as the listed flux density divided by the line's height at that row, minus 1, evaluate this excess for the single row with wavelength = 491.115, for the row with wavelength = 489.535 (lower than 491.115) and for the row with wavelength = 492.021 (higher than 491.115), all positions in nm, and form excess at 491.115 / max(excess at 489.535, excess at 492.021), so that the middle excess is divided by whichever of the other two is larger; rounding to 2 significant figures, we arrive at 1.4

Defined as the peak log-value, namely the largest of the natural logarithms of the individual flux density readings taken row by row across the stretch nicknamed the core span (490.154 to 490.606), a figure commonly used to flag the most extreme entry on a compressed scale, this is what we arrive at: 1.847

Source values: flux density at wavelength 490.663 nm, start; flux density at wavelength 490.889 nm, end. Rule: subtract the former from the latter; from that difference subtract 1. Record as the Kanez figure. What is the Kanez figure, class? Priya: -0.63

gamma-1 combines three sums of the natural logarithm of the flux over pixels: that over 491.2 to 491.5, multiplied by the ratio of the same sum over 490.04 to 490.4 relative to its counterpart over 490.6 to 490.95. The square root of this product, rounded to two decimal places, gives 2.35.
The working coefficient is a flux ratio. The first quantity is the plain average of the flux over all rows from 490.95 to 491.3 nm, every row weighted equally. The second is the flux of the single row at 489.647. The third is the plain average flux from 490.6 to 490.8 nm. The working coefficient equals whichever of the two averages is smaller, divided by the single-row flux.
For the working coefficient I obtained 0.92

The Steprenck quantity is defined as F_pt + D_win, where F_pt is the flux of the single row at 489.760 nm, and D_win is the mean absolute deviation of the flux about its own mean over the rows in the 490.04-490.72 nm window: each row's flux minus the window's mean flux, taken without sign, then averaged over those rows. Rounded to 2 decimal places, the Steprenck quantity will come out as 7.14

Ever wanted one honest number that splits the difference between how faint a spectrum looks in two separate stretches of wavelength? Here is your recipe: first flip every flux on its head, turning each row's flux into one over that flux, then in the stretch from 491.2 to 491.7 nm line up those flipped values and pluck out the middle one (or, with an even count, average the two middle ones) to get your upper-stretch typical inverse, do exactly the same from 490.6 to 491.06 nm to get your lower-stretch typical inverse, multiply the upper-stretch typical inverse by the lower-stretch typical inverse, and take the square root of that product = 0.162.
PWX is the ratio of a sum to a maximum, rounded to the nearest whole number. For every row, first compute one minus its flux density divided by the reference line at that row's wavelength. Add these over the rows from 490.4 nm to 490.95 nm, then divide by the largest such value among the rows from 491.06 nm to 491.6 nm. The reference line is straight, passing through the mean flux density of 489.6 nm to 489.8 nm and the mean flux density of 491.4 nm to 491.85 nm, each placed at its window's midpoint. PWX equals 4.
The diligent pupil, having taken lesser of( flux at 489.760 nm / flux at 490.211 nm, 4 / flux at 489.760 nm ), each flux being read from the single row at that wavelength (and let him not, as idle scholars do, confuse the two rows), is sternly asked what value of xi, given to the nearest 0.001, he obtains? 0.575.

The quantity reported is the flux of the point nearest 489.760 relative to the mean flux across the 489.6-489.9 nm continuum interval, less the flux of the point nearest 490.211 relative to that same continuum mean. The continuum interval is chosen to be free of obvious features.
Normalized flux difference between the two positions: 0.09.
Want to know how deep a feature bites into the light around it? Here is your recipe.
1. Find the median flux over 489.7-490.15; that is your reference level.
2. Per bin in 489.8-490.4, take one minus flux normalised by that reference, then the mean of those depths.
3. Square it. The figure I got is 0.0005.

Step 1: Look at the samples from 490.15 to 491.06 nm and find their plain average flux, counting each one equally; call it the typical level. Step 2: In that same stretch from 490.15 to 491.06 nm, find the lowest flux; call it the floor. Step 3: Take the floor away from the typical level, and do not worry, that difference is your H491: 0.27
